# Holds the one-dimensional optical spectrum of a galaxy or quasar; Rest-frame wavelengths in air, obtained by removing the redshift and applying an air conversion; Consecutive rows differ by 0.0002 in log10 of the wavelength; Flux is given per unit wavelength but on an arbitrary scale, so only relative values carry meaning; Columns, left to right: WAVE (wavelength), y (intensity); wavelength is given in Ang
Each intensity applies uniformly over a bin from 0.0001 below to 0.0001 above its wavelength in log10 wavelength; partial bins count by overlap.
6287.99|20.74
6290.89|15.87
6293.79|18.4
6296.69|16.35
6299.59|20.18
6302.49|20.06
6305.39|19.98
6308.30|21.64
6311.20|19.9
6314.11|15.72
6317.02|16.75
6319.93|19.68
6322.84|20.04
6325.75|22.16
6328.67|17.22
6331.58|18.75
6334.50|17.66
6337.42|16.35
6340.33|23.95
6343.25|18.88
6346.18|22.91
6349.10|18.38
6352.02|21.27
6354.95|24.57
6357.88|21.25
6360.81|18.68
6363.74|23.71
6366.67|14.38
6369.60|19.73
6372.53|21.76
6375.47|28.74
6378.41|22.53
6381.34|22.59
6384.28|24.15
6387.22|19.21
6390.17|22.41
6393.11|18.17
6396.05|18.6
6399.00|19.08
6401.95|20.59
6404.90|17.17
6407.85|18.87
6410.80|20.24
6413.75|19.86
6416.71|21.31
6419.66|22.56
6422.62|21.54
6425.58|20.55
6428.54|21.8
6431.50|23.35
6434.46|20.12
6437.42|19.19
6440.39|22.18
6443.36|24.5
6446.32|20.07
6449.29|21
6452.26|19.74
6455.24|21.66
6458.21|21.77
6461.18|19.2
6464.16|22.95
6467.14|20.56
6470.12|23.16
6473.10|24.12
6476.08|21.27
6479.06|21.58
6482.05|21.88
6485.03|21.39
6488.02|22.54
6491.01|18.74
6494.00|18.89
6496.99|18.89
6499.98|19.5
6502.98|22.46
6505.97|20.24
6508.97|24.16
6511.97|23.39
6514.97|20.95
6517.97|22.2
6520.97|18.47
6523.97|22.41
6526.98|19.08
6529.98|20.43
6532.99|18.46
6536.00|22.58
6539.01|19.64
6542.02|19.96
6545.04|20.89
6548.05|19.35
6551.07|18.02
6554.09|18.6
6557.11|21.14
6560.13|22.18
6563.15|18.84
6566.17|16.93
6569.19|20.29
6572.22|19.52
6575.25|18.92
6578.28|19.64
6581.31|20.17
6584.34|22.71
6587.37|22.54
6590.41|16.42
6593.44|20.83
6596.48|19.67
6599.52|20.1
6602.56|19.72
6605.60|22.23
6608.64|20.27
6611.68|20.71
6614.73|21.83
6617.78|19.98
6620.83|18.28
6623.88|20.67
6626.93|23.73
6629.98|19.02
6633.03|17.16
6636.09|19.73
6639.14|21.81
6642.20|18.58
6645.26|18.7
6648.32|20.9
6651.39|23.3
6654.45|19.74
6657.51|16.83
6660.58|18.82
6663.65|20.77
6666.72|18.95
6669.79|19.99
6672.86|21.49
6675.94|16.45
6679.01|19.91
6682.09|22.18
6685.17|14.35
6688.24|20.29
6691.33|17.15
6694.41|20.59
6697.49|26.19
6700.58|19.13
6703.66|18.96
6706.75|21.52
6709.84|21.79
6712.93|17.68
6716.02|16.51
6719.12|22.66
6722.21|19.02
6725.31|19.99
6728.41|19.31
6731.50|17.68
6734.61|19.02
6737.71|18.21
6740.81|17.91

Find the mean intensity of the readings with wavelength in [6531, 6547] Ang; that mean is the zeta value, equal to 20.3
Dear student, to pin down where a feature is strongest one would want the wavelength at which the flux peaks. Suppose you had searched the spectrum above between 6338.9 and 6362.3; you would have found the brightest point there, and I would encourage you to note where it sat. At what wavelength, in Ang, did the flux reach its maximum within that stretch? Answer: 6354.95 Ang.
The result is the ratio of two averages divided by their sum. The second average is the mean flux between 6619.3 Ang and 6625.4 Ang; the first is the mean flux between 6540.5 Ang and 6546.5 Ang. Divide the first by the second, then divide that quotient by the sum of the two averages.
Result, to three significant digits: 0.0263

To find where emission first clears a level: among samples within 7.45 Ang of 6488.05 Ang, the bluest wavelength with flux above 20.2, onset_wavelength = 6482.05 Ang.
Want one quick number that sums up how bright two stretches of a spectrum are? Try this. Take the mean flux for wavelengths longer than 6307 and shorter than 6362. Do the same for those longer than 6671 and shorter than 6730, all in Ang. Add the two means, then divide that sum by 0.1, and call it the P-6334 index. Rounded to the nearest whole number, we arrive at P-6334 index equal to 395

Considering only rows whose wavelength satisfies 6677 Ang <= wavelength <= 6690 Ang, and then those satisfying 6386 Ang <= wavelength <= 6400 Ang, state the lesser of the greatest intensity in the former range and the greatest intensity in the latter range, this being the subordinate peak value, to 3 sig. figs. 22.2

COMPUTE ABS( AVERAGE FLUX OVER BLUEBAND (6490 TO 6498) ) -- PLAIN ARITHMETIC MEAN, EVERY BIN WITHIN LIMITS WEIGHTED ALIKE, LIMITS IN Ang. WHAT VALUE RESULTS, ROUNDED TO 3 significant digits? 18.8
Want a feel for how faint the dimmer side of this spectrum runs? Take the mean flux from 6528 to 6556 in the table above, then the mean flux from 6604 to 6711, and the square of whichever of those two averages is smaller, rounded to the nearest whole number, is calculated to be 391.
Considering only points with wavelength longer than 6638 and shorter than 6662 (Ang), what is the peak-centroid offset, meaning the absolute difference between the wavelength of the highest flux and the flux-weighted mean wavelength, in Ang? 1.8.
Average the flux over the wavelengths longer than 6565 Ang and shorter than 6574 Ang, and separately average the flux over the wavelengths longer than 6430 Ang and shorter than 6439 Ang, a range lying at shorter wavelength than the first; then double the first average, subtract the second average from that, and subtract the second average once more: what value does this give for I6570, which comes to -4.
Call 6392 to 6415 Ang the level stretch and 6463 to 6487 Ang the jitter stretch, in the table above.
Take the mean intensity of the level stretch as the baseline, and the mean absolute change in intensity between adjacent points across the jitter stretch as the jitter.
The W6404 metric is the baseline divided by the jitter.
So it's 13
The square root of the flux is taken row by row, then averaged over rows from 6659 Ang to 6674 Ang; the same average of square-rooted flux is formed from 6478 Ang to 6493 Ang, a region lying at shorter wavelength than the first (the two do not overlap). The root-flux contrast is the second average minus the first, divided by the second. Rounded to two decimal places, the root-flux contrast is 0.03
